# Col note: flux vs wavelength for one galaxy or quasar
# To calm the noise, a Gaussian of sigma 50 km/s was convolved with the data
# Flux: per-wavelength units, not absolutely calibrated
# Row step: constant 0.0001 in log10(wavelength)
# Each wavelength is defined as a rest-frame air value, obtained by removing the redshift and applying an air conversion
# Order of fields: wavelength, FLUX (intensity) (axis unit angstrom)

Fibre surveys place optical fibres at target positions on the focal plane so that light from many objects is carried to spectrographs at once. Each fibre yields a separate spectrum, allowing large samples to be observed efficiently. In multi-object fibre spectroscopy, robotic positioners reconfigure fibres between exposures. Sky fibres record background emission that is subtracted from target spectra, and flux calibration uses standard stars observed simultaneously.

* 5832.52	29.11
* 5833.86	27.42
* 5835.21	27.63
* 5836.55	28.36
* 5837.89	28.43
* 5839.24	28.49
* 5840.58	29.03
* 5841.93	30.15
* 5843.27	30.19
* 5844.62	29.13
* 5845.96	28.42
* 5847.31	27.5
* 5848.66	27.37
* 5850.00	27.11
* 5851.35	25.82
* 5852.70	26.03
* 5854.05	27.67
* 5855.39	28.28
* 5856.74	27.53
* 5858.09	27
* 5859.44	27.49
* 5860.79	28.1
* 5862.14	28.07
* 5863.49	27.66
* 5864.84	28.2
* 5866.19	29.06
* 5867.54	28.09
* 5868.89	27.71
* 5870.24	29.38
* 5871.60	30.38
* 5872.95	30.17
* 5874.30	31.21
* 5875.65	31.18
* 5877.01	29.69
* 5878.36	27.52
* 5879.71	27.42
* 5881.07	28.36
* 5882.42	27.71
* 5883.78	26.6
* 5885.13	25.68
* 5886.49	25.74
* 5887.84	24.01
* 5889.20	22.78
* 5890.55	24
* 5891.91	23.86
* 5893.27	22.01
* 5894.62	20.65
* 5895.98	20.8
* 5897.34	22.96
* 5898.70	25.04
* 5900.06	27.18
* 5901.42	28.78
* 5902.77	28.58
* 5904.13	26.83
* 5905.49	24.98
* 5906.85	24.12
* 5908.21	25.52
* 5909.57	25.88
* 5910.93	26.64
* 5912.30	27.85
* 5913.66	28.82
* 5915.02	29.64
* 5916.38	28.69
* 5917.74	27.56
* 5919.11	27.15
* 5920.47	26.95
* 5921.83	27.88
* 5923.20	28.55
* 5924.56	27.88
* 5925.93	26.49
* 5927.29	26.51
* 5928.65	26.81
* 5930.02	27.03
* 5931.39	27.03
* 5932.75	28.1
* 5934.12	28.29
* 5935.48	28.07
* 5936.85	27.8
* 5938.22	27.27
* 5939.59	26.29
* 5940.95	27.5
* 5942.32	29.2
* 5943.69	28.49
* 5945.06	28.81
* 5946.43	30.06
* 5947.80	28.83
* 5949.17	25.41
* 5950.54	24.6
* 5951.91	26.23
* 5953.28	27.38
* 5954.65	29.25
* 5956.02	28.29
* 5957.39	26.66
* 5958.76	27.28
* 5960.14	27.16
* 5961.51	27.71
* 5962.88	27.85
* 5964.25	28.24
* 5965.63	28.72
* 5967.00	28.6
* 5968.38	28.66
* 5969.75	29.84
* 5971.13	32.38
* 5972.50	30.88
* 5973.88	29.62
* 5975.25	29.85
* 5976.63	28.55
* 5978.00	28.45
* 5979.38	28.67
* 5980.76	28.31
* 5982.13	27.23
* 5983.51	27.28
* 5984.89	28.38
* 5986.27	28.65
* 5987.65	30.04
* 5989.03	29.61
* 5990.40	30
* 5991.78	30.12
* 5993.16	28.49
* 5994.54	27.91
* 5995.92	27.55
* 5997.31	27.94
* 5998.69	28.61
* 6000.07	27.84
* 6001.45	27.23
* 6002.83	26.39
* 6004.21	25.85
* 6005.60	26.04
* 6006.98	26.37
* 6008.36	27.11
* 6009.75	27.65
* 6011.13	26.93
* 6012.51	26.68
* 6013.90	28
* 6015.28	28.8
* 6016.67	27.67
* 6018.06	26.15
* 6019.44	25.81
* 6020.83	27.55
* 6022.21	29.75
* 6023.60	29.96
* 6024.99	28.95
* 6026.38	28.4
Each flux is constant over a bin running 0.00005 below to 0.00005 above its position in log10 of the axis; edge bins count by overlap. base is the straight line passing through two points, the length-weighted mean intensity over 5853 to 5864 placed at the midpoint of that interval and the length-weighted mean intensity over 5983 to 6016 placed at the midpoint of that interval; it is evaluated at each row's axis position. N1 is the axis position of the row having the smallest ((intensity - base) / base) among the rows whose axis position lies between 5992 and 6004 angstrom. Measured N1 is 6002.83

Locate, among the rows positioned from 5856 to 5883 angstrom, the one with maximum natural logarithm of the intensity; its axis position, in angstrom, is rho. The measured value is 5874.30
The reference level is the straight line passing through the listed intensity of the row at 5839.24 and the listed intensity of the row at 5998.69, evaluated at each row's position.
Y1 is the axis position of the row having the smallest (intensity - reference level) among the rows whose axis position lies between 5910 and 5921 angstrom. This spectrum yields 5910.93 angstrom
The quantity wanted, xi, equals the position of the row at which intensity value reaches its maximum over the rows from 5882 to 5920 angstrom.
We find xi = 5915.02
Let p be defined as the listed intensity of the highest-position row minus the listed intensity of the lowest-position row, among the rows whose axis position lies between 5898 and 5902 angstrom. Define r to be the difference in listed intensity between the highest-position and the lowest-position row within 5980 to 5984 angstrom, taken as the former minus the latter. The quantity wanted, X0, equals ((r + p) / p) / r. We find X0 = -0.7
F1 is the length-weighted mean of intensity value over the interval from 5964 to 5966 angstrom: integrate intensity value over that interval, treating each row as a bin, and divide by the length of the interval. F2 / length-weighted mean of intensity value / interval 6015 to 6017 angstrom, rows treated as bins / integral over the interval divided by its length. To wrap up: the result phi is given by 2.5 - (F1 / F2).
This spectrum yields 1.49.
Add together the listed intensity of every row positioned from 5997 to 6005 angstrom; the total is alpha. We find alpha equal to 164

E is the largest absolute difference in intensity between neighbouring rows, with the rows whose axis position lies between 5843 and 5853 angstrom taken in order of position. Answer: 1.3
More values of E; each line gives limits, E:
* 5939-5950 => 3.4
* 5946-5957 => 3.4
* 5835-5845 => 1.1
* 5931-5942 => 1.2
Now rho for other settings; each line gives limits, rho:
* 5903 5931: 5915.02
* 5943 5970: 5946.43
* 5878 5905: 5901.42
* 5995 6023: 6022.21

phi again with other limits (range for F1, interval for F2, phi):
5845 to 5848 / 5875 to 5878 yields 1.57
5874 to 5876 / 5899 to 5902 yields 1.37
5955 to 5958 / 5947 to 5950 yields 1.48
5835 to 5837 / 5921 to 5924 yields 1.50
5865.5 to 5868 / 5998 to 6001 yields 1.48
